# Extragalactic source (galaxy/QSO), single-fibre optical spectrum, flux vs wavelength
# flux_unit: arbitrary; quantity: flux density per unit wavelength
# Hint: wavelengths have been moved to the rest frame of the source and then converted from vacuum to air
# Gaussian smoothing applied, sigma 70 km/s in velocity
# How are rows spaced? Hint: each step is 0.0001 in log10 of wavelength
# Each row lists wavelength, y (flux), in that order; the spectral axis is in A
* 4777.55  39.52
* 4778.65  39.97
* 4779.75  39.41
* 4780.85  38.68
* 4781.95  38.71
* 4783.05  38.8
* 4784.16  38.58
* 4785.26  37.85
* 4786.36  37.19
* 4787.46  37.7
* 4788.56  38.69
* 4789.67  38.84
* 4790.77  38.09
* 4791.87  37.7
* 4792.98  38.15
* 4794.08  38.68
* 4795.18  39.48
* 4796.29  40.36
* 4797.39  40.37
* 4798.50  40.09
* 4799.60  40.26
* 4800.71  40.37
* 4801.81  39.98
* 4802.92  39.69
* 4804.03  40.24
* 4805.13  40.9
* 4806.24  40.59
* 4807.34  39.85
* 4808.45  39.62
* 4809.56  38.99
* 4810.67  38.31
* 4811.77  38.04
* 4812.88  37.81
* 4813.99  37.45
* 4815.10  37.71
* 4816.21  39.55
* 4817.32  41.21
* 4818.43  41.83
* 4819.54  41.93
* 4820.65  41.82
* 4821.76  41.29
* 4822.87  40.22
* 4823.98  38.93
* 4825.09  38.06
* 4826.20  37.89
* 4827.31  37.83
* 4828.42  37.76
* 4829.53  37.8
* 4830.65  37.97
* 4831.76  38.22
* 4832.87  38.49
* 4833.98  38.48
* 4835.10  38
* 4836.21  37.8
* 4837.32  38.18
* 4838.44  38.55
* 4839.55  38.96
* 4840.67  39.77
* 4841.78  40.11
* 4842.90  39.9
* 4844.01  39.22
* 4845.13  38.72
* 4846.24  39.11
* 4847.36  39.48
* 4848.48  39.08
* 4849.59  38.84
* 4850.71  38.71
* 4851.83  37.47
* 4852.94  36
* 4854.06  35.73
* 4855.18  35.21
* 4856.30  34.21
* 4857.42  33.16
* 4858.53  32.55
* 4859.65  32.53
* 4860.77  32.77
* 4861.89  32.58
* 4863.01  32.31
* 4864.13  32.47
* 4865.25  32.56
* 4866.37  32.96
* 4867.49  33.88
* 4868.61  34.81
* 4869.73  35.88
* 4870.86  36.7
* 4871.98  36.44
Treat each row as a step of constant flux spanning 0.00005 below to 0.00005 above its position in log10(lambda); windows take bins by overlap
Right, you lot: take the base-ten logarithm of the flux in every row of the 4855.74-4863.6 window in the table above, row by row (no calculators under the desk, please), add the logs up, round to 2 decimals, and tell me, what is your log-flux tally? 10.62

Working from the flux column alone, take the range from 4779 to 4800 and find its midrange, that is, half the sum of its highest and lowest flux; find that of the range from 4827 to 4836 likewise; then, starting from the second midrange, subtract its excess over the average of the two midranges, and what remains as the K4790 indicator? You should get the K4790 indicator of 38.5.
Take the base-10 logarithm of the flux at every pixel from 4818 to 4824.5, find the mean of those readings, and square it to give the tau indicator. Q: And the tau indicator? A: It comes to 2.60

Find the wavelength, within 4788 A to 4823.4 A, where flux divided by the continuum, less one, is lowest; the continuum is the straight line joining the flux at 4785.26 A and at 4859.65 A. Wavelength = 4791.87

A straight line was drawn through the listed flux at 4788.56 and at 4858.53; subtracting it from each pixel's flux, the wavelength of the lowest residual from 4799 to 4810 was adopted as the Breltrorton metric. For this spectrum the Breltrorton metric 4809.56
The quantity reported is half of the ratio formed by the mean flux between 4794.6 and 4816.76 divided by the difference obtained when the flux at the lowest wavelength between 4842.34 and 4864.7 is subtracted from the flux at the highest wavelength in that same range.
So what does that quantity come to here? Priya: -3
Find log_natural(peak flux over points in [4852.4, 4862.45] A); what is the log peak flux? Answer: 3.58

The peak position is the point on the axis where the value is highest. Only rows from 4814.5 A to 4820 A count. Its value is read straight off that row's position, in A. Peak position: 4819.54 A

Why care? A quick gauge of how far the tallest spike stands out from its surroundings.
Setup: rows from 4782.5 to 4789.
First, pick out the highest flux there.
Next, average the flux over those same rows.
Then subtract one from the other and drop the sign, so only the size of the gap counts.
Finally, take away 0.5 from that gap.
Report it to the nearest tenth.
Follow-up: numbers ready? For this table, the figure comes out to 0.2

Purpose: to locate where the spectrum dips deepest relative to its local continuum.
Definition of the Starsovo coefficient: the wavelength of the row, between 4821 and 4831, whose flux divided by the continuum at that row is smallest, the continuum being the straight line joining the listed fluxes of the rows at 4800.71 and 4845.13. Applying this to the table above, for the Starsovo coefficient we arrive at 4828.42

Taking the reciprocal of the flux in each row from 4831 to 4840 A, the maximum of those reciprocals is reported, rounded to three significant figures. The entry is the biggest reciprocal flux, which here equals 0.0265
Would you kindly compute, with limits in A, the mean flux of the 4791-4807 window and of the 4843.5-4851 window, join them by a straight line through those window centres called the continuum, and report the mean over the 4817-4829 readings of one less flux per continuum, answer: -0.012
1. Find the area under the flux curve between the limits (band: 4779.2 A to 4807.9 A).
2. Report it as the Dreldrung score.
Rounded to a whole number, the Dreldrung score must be 1125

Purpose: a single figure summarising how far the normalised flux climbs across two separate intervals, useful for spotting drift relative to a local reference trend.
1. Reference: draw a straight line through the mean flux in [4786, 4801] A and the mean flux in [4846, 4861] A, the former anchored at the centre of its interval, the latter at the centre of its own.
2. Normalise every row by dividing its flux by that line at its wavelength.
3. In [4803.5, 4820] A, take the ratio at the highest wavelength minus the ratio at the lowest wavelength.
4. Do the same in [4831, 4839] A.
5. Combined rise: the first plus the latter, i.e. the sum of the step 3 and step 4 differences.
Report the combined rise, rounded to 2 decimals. 0.08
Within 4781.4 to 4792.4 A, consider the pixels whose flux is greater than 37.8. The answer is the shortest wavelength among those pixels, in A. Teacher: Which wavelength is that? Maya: 4781.95 A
